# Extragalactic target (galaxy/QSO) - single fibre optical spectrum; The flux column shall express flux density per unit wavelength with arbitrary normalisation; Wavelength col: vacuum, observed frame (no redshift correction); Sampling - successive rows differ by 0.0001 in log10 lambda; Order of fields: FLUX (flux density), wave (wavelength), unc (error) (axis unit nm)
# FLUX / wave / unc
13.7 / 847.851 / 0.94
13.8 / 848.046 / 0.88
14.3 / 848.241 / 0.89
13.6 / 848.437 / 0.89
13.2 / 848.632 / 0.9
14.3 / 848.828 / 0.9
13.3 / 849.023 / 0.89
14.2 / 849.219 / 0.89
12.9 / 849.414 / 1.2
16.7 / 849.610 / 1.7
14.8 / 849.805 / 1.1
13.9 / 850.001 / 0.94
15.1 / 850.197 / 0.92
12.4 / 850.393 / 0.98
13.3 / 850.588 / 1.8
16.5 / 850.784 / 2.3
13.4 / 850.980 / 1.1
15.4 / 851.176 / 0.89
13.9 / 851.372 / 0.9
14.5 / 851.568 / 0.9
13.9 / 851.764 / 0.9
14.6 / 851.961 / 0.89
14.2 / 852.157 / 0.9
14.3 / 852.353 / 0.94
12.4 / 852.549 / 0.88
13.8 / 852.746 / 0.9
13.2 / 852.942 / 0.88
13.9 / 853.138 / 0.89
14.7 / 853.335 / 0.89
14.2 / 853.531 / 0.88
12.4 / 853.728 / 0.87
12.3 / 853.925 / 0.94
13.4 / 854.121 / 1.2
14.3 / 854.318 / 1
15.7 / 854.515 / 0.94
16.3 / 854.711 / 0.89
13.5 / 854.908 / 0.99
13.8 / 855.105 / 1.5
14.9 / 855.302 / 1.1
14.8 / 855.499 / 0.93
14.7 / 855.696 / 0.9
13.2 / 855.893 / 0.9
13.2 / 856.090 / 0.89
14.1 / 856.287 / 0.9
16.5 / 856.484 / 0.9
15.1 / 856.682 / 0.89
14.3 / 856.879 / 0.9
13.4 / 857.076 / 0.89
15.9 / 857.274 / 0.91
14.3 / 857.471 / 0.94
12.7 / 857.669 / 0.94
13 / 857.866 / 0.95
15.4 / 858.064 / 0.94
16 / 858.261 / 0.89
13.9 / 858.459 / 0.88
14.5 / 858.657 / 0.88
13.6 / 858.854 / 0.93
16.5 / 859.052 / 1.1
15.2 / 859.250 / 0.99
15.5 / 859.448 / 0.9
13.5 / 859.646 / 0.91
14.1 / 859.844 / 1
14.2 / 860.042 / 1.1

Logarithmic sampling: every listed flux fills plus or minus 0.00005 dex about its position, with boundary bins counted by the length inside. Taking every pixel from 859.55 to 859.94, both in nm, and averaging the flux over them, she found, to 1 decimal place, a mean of 13.8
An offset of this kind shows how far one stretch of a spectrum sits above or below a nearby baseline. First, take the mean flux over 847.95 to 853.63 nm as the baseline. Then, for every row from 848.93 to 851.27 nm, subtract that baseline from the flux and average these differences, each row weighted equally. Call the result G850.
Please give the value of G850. 0.23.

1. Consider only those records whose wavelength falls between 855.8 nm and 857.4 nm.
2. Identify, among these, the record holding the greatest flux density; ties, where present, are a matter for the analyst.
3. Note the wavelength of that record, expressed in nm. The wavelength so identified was 856.484 nm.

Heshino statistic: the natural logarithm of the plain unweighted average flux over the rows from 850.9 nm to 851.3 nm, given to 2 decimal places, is 2.67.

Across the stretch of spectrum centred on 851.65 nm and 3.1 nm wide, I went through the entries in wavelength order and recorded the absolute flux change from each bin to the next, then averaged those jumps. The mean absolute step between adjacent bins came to 1.36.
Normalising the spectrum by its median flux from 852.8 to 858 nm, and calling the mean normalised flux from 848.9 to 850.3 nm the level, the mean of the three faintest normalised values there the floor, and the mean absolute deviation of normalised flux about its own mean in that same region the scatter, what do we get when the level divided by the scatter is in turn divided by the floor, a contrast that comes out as 15.9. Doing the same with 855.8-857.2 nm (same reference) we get 17.0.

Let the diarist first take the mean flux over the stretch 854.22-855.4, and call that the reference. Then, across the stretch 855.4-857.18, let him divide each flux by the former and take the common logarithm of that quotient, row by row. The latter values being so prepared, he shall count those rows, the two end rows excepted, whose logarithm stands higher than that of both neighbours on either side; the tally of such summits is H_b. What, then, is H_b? 1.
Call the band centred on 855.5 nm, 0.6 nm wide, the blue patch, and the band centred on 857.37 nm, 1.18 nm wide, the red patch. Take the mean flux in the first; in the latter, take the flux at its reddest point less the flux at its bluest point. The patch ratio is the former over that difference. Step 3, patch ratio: -11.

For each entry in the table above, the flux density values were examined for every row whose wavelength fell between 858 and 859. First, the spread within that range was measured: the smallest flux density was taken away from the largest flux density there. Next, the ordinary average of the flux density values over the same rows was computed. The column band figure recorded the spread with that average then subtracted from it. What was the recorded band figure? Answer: -12.3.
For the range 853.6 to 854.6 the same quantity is -10.2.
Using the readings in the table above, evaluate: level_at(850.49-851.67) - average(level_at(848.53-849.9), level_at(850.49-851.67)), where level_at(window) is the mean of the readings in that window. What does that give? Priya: 0.15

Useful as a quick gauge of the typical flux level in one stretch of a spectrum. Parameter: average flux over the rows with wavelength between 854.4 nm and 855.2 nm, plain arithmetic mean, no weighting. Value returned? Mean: 14.8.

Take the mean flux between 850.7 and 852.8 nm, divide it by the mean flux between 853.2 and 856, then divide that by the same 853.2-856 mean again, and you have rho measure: 0.0712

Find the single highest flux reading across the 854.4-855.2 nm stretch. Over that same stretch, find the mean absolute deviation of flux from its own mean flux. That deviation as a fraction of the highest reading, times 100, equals 7.2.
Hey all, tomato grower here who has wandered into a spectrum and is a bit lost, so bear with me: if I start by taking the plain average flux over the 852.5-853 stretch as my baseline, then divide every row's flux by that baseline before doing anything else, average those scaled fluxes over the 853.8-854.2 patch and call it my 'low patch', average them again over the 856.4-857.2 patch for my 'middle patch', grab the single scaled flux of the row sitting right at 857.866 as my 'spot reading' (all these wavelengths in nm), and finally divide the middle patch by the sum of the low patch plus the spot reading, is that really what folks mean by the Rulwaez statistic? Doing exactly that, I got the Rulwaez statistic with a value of 0.574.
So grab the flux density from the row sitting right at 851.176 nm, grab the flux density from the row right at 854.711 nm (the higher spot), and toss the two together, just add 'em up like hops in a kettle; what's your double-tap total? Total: 31.7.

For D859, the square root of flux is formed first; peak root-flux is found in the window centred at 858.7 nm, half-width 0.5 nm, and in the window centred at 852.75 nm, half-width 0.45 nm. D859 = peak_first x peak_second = 15.4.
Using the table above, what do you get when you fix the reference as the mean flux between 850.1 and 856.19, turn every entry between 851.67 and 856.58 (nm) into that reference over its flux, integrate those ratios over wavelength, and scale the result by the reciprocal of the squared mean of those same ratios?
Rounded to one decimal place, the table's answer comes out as 4.9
